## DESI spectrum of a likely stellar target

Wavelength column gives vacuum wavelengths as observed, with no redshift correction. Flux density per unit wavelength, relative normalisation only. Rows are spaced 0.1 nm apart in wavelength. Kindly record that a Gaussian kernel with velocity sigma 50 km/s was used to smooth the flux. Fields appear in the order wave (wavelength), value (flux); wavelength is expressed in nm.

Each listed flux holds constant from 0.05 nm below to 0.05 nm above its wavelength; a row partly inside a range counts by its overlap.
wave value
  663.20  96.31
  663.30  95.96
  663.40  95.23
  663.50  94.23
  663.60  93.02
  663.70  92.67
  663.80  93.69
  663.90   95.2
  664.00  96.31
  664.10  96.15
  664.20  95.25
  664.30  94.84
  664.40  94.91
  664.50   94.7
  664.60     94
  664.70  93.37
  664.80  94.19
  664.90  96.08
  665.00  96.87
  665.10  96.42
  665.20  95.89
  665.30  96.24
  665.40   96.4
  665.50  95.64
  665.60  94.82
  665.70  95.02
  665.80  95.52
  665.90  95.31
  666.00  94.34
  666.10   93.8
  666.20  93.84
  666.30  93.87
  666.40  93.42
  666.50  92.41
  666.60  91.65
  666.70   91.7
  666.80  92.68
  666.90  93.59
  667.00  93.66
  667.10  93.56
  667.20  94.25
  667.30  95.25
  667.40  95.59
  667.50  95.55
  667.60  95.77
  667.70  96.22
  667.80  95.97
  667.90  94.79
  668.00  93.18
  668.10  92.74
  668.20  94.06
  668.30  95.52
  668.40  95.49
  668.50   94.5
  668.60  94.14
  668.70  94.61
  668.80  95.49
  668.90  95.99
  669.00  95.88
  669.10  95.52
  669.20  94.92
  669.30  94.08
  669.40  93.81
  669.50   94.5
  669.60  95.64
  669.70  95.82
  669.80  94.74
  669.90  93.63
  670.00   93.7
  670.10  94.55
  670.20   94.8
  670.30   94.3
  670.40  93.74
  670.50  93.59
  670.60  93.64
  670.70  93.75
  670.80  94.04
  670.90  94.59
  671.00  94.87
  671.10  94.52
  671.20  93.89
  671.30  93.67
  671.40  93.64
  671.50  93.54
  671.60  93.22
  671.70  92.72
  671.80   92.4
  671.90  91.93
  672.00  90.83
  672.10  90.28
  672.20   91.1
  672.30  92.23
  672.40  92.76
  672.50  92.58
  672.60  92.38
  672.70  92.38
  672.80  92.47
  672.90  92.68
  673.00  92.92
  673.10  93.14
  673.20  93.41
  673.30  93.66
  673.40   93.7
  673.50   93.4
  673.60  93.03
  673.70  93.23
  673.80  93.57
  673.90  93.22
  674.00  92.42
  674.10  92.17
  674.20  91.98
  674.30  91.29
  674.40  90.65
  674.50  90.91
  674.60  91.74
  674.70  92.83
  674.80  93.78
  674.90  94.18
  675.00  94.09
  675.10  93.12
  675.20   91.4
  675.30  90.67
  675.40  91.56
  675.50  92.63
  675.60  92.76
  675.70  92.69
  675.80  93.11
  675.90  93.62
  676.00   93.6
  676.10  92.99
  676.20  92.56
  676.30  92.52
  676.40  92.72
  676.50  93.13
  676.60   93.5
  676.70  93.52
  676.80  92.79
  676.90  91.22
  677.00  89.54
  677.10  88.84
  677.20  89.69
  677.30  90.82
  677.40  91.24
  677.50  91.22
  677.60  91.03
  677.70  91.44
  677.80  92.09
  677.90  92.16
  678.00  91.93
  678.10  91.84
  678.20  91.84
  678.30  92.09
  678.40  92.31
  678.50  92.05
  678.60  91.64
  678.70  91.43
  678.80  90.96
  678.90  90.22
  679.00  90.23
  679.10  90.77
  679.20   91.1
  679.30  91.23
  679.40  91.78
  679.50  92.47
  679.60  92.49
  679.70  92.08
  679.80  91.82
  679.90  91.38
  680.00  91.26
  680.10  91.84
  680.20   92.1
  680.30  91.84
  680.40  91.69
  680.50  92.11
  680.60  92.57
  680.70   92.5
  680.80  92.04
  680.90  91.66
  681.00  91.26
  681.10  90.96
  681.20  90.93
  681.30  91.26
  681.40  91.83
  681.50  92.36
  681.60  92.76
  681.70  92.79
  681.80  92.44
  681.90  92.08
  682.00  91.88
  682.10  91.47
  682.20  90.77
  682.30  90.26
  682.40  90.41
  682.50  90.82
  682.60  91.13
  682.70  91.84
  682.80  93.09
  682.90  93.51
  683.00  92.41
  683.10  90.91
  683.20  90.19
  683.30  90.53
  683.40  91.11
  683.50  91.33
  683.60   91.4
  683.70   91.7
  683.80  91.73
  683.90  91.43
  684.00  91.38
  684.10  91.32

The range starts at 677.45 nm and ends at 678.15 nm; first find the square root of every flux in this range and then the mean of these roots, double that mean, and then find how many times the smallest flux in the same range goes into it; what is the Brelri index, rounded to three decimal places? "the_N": 0.210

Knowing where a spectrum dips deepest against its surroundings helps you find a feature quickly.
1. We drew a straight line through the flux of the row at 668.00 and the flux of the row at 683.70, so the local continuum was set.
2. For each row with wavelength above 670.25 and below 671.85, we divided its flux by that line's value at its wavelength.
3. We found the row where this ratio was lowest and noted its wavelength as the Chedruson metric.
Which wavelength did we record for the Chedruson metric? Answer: 671.80 nm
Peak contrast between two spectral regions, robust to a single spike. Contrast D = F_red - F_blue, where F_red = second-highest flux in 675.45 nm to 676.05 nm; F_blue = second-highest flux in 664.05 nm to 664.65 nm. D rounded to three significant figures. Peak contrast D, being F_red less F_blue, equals -1.65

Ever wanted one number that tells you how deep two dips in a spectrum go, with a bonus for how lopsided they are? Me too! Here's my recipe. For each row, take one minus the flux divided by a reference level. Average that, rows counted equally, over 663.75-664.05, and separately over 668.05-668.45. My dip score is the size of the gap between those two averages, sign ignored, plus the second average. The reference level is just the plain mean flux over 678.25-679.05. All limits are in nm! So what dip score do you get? -0.03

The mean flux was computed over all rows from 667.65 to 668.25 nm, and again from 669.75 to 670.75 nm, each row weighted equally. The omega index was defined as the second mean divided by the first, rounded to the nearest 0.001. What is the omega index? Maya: 0.995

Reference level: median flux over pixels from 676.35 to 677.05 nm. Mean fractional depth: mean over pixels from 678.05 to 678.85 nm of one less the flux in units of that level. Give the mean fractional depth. 0.011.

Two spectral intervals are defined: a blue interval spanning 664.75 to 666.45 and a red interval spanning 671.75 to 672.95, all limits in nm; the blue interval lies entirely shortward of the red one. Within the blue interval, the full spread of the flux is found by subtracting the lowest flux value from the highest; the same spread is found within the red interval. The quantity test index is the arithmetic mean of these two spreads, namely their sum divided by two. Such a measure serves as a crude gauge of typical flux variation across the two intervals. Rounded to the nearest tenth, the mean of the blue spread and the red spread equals 3.0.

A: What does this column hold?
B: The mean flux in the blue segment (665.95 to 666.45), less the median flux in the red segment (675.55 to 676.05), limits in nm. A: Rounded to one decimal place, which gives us 0.7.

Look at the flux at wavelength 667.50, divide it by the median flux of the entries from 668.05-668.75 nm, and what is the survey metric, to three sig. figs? 1.01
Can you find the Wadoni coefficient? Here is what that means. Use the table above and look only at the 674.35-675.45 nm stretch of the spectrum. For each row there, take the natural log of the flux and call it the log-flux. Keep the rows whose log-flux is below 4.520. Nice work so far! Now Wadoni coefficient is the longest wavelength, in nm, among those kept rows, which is 675.40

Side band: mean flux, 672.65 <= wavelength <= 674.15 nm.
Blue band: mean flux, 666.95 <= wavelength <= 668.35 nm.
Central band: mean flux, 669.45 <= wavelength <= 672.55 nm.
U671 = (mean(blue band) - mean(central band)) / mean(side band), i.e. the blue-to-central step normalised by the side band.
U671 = 0.013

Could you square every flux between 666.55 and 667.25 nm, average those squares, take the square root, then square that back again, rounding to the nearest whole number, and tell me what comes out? 8652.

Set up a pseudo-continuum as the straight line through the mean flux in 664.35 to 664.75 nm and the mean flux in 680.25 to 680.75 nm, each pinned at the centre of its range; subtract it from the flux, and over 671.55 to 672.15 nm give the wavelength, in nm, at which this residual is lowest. 672.10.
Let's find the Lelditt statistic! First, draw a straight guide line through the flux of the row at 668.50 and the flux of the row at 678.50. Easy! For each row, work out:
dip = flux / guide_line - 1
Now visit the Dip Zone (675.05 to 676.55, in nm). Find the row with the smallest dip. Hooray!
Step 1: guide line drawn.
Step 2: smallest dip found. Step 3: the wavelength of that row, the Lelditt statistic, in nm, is 675.30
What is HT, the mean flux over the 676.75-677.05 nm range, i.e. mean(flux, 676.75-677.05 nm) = 91.2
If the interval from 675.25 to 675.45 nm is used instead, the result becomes 91.1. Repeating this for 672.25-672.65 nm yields 92.5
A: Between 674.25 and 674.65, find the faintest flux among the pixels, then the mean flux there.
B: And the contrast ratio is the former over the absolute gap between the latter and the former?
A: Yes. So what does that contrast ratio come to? 182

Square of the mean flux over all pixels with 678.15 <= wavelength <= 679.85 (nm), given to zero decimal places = 8383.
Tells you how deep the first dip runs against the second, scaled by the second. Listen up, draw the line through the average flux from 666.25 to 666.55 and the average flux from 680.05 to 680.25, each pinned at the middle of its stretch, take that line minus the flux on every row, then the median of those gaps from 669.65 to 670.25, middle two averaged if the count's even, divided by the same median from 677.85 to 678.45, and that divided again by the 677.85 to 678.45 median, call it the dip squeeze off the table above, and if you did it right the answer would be -84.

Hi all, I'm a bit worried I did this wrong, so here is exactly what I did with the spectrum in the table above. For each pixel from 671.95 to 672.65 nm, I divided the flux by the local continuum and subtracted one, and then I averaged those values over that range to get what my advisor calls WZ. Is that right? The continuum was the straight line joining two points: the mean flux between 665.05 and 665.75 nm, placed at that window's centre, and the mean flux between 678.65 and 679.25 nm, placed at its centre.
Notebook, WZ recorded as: -0.016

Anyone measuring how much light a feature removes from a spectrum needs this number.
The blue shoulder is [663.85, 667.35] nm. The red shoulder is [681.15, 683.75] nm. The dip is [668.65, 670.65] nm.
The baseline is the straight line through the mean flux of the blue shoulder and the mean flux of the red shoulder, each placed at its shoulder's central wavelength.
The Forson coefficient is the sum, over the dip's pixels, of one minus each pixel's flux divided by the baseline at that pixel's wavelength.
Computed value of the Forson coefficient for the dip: -0.16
